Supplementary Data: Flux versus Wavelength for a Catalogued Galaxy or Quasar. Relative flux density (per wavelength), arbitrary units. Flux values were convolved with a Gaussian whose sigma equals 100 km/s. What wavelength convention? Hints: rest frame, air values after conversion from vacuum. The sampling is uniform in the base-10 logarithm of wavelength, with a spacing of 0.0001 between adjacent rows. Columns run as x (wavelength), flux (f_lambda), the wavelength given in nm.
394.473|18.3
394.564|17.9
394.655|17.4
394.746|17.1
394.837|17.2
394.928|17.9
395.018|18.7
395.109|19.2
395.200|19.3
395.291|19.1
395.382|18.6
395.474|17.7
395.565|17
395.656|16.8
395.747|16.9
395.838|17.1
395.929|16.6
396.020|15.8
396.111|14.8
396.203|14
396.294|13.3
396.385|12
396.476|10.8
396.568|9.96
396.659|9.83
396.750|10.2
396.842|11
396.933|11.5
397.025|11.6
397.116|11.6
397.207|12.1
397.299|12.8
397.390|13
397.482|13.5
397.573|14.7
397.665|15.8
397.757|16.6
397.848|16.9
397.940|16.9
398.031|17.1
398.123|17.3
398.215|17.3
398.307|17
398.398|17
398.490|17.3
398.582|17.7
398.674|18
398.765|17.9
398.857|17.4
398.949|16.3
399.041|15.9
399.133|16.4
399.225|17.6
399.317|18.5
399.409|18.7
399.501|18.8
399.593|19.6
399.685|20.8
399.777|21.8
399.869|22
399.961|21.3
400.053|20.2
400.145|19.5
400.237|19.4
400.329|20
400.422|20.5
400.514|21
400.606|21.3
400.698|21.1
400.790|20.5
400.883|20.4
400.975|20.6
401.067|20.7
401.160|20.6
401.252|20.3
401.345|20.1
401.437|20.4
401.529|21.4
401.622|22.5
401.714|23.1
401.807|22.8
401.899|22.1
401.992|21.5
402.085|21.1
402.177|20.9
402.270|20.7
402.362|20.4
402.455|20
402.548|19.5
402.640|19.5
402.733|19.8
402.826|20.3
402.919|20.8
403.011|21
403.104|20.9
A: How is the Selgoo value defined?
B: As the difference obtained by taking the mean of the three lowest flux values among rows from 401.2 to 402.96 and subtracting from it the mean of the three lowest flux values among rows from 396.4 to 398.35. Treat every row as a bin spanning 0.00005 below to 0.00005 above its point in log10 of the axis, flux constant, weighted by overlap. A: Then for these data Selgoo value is 10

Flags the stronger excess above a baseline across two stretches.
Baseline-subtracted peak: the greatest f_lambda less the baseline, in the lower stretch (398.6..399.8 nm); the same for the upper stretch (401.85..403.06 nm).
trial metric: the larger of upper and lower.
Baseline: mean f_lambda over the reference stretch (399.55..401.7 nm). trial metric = 1.4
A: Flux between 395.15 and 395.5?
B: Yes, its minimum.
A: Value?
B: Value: 17.7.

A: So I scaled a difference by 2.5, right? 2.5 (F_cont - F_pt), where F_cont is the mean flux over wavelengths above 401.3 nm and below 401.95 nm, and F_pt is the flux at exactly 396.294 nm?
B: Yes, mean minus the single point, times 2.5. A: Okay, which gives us 21.2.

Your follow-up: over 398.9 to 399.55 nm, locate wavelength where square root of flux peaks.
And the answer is 399.501 nm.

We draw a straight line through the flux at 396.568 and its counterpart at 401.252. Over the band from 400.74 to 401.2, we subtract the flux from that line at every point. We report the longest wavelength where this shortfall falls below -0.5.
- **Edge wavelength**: 401.160 nm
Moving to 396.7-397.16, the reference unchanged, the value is 397.025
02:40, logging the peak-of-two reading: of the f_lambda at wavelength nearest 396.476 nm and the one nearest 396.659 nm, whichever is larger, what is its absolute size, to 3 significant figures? 10.8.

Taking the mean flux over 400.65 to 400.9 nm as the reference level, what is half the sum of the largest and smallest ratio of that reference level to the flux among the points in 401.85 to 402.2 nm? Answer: 1.0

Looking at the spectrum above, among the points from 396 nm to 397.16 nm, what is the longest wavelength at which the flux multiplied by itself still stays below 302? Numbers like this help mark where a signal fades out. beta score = 397.116 nm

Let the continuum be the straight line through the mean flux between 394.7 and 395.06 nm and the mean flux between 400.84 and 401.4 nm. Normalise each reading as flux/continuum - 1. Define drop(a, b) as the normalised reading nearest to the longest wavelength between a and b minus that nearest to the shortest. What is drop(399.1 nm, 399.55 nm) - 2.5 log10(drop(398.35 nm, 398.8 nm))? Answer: 3.6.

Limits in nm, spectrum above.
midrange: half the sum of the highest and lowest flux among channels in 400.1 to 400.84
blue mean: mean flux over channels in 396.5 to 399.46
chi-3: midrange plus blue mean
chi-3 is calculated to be 35.5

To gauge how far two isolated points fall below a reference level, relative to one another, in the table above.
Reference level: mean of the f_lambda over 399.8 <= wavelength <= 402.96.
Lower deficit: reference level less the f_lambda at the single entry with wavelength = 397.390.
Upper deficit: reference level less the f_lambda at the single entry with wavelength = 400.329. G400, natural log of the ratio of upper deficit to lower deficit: -2.3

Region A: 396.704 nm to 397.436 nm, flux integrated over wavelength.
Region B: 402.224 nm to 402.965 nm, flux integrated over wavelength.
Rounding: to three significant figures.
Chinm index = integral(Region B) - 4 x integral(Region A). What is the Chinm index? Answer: -19.4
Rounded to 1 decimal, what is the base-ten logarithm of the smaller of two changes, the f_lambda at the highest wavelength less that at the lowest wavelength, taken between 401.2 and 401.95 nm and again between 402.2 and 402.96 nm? -1.0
